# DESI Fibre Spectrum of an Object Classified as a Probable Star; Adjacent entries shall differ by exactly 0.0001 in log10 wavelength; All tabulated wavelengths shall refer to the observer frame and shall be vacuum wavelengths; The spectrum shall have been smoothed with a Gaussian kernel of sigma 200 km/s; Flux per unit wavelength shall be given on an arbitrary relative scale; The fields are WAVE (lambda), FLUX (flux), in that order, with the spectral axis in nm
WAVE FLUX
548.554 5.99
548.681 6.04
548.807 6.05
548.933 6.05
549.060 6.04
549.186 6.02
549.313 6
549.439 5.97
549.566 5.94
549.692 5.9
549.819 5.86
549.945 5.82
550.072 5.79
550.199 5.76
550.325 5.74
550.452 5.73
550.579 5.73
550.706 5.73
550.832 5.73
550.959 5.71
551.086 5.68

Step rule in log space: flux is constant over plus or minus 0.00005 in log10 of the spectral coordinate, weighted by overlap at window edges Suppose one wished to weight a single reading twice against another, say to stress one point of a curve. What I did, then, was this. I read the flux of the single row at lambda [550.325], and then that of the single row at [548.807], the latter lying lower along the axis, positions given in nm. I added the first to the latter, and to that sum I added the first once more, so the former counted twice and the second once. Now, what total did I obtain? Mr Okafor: 17.5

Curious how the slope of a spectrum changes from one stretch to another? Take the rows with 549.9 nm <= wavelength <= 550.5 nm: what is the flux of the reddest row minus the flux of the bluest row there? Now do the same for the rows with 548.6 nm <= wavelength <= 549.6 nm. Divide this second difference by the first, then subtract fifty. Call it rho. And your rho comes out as -48.9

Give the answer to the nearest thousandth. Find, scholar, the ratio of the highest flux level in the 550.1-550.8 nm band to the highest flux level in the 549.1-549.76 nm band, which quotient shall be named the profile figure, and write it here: 0.957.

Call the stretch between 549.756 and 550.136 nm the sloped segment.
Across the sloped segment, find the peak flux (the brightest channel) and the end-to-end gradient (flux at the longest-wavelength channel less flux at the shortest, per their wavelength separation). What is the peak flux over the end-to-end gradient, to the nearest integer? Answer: -21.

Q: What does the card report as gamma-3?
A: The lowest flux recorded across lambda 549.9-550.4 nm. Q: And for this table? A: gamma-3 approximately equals 5.74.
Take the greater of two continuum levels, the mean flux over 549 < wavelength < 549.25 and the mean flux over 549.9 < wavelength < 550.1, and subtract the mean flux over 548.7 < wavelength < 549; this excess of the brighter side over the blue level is -0.02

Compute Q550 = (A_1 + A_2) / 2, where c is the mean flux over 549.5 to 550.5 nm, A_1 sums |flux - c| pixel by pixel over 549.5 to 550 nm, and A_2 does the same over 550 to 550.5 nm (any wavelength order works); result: 0.25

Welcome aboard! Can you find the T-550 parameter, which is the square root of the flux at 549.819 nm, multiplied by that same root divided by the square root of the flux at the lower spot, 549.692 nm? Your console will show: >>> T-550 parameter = 2.41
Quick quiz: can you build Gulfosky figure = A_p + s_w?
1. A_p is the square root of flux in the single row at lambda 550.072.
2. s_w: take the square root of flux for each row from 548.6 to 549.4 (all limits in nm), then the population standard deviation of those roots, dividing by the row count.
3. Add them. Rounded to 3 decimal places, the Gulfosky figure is 2.410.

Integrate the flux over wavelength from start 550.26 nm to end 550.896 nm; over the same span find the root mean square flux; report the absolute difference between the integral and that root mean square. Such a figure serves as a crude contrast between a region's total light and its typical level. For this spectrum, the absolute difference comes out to 2.1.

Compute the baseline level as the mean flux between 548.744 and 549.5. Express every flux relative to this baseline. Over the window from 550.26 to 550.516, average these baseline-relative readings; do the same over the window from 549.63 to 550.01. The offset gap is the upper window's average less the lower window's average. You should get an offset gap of -0.125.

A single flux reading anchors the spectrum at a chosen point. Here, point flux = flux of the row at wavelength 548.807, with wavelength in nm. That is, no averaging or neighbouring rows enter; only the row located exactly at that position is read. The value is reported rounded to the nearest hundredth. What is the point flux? 6.05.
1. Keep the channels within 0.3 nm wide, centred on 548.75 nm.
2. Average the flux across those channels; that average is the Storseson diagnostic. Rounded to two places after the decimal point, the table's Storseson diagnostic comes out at 6.04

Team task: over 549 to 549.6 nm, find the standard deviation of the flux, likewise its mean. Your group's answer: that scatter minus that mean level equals -5.96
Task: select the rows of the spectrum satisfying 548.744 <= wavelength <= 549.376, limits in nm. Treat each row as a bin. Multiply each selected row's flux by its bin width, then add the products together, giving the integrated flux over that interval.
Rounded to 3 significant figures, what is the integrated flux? 3.81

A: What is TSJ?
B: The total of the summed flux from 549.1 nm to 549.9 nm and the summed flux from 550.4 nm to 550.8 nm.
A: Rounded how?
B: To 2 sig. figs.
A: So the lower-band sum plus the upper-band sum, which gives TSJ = 53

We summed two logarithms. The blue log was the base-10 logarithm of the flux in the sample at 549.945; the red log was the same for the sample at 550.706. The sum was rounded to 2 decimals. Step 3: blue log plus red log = 1.52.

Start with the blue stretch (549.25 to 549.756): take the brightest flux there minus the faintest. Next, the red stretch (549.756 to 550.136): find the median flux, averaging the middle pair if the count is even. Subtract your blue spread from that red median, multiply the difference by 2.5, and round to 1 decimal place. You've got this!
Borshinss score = 14.3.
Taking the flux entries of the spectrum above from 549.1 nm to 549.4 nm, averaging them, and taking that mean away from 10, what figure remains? 4.0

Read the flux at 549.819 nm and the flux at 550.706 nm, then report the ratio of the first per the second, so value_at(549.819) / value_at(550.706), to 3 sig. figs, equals 1.02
